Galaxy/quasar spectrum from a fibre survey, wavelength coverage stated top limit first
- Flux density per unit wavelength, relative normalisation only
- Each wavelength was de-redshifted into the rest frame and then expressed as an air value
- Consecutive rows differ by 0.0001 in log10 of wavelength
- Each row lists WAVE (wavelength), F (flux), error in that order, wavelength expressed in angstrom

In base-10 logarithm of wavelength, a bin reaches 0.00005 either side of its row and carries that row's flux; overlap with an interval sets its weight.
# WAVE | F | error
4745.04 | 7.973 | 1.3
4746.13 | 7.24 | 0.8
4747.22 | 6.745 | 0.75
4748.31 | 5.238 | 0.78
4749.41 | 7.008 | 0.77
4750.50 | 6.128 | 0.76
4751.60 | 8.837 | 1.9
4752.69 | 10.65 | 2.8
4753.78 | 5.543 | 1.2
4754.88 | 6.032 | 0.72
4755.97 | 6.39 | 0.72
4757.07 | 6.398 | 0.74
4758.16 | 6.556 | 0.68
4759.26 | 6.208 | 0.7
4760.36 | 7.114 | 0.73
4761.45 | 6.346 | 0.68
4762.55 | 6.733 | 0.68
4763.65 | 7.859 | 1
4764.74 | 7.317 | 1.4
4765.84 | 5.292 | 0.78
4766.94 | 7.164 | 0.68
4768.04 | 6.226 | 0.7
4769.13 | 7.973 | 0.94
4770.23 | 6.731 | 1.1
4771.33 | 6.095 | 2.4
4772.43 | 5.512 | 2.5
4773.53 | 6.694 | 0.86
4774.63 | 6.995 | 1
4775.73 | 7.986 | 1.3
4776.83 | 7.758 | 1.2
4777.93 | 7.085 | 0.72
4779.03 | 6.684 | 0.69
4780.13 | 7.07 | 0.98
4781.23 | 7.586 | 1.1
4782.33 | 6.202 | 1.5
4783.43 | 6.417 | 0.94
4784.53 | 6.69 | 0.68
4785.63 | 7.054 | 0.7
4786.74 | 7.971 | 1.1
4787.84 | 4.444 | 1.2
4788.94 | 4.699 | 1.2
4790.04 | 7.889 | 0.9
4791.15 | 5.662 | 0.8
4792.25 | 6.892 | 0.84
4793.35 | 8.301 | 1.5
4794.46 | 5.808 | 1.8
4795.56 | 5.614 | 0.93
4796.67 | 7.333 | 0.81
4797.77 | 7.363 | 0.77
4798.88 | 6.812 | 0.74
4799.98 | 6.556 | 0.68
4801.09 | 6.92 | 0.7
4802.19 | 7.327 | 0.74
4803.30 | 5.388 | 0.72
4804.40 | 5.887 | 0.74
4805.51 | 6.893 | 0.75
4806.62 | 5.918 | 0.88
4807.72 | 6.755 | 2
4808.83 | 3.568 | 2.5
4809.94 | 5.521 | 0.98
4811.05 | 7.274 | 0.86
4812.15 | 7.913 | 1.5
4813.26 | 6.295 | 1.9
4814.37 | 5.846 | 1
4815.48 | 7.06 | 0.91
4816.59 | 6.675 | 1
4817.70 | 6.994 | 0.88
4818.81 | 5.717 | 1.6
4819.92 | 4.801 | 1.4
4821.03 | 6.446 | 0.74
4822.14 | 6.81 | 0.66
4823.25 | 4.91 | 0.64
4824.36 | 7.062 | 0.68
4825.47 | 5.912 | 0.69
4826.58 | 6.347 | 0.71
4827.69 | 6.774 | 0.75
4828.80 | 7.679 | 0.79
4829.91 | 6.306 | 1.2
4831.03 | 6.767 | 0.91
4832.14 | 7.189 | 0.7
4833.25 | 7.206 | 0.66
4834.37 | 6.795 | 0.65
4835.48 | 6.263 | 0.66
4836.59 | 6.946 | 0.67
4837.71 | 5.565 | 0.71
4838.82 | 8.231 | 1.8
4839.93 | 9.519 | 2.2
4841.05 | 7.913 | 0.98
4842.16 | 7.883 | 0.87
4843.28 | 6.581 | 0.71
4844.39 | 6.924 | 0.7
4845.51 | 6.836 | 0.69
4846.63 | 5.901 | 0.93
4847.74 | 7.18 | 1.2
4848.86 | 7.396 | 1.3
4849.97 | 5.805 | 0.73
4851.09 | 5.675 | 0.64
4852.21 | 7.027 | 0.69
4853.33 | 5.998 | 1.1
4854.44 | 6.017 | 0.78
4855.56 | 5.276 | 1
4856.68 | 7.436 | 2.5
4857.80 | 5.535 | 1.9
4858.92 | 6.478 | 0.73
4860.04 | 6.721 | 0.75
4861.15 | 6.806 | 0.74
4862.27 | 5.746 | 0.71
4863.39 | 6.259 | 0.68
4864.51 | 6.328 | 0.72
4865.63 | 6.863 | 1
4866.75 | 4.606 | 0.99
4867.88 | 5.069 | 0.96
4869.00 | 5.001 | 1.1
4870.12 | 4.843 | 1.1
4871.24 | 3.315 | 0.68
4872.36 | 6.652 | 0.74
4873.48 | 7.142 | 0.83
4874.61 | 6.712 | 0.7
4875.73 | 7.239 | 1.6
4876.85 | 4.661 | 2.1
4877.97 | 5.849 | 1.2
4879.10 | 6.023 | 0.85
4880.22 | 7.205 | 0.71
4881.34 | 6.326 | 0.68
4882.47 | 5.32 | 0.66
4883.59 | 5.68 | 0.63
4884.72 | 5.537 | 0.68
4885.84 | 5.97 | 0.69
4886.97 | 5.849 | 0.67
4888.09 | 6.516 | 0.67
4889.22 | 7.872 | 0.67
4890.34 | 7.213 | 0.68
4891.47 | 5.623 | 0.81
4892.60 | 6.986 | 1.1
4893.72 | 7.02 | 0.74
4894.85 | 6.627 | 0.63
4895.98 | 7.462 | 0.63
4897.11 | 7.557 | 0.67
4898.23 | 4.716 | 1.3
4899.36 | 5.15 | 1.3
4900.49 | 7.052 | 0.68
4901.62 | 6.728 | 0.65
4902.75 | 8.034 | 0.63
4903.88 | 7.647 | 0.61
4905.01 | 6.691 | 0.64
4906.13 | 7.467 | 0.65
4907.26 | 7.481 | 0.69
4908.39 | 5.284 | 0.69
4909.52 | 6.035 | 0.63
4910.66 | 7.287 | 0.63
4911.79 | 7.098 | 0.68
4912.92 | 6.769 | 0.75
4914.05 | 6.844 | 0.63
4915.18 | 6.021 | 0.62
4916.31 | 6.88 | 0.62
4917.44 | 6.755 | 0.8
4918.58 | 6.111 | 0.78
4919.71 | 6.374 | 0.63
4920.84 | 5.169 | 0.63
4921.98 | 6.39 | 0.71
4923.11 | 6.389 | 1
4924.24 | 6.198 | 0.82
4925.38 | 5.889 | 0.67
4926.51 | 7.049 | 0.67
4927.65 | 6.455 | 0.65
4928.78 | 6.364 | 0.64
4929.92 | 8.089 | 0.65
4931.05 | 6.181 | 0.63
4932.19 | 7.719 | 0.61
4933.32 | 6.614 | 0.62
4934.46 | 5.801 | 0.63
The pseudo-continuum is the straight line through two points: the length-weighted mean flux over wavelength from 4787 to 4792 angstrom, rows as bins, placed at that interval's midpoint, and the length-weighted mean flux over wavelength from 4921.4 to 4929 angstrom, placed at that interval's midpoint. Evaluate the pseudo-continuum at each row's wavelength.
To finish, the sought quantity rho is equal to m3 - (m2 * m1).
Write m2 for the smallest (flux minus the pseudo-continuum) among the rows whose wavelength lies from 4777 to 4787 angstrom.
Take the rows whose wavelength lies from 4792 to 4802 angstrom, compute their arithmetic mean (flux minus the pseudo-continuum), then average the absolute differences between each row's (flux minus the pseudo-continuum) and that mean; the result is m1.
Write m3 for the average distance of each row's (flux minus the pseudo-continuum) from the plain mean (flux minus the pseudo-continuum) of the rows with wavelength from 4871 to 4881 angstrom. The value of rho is 0.8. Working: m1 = 0.58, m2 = 0.3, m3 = 1.00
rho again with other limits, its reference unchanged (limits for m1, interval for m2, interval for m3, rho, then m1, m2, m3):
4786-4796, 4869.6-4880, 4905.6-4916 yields 4.2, 1.25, -2.9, 0.61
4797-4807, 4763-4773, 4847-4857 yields 1.0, 0.56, -0.5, 0.75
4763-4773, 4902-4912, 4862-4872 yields 1.7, 0.81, -1.0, 0.86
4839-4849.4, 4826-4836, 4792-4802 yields 0.4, 0.74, 0.2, 0.58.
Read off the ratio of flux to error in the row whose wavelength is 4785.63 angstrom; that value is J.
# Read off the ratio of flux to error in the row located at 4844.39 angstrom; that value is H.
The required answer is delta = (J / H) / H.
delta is 0.10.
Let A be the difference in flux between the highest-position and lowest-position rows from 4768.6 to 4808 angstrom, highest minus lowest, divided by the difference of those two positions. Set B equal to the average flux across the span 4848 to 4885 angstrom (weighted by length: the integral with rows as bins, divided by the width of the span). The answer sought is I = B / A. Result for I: -191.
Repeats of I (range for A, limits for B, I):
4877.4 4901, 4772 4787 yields 130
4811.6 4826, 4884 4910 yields -44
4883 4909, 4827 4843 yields -451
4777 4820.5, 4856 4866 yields -118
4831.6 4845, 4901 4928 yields -306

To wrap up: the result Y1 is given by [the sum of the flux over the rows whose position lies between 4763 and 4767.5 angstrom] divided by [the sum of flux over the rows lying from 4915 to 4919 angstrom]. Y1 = 1.07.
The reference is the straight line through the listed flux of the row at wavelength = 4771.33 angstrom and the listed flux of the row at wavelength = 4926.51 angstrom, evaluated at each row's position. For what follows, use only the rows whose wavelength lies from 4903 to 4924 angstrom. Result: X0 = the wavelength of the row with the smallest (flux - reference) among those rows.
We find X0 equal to 4920.84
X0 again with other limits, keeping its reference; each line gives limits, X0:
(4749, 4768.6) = 4765.84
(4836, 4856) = 4855.56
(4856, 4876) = 4871.24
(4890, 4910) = 4898.23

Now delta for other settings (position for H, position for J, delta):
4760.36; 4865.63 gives 0.07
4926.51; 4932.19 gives 0.11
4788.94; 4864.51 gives 0.57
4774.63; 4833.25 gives 0.22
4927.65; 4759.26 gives 0.09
